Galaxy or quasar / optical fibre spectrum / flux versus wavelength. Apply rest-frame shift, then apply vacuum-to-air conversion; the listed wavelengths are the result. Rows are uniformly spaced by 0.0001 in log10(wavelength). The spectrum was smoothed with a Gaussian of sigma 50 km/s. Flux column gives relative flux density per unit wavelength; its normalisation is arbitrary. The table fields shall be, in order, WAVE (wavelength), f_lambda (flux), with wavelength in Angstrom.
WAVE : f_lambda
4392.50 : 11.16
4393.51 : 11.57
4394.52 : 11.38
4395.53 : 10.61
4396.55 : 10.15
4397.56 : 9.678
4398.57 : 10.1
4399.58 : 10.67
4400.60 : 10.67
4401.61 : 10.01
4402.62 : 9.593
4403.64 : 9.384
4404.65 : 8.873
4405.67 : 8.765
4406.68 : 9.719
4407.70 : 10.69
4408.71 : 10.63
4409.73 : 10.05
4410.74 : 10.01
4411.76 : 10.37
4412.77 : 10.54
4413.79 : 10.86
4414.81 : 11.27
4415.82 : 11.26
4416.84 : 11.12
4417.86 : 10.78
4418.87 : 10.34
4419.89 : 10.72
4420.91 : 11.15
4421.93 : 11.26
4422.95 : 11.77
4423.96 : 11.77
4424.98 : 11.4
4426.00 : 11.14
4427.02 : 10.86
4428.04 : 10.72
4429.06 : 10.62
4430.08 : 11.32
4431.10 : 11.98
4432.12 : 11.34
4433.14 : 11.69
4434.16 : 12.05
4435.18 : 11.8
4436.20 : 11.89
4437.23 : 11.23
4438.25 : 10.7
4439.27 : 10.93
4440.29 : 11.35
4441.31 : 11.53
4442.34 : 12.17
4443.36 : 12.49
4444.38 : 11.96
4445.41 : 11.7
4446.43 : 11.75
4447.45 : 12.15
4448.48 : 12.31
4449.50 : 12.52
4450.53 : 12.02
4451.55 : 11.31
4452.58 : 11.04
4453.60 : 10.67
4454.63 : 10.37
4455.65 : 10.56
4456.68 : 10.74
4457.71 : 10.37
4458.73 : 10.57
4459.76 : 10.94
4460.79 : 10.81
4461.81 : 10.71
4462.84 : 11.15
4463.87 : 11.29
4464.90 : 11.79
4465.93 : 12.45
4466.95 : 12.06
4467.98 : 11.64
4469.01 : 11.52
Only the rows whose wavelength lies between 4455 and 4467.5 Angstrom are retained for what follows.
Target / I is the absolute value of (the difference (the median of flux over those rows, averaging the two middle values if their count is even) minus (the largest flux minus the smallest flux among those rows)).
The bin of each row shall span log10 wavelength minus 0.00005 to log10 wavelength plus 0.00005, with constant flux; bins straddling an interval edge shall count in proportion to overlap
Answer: 8.8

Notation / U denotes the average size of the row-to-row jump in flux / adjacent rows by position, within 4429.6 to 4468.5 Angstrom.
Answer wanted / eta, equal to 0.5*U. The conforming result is 0.178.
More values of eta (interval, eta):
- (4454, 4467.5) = 0.153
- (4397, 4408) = 0.241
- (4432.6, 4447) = 0.174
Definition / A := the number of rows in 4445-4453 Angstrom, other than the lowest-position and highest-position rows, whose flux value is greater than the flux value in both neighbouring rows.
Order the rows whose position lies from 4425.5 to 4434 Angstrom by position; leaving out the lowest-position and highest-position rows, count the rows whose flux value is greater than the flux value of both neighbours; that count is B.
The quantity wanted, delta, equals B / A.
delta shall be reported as 1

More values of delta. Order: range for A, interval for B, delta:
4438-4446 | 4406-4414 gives 1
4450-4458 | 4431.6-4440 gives 2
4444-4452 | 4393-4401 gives 0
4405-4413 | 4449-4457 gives 0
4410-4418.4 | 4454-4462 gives 2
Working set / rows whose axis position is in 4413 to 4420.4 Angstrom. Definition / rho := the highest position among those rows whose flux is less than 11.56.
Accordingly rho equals 4419.89 Angstrom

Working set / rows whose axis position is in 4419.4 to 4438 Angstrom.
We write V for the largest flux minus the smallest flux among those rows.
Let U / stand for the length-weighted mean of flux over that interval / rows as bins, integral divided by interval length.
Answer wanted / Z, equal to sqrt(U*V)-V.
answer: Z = 2.60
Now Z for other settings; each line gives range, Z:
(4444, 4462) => 2.77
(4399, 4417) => 2.56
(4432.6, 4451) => 2.81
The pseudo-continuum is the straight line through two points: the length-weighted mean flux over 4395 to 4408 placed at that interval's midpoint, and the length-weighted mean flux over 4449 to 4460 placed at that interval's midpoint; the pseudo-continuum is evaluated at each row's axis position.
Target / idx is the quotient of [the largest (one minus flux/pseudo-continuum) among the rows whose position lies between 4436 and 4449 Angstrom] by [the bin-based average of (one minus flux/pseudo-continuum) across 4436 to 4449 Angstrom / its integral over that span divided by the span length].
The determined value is 0.0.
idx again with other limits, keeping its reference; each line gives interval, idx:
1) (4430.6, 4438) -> 0.5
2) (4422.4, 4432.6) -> 0.2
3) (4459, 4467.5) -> -2.4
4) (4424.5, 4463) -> -1.2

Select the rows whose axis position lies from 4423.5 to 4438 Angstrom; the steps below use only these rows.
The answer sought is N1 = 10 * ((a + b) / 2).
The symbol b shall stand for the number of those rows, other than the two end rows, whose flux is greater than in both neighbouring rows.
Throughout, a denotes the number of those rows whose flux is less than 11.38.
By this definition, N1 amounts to 50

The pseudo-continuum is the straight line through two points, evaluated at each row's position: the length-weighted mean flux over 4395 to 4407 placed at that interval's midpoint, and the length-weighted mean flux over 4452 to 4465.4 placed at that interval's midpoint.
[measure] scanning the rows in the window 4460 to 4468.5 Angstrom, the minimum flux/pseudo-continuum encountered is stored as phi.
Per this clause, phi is 0.98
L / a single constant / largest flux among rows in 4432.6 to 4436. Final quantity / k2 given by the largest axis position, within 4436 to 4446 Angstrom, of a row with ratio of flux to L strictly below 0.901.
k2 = 4438.25 Angstrom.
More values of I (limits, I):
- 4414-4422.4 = 10.2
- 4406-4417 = 9.1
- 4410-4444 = 8.8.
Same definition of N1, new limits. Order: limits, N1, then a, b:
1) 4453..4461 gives 50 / 8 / 2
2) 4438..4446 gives 20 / 3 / 1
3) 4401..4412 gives 60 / 11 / 1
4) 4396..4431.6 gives 165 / 31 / 2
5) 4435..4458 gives 75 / 11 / 4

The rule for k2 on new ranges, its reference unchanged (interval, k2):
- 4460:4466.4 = 4461.81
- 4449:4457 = 4456.68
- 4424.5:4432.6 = 4429.06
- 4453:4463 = 4461.81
